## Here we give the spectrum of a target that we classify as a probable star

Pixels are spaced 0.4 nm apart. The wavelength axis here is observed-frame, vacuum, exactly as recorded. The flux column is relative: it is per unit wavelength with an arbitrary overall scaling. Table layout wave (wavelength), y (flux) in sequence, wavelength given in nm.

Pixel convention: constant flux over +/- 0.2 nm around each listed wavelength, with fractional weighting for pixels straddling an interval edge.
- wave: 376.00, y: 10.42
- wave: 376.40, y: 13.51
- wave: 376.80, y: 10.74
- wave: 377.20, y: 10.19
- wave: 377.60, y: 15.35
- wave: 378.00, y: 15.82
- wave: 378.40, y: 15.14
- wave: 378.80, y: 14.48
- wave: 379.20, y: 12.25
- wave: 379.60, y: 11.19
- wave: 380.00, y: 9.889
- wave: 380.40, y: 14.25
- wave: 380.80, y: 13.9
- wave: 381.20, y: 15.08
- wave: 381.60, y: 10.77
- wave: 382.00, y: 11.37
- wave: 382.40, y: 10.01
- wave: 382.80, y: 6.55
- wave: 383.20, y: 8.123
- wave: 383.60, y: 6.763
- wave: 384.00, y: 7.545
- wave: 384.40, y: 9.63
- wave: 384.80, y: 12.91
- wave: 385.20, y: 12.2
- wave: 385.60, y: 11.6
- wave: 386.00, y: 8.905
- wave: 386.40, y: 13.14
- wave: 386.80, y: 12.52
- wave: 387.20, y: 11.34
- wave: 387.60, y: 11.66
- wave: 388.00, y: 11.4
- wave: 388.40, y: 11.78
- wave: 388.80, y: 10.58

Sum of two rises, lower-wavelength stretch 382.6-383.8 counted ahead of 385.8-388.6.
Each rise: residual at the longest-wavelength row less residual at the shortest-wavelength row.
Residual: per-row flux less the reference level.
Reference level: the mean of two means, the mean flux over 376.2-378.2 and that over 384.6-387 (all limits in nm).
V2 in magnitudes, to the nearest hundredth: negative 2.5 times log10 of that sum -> -1.22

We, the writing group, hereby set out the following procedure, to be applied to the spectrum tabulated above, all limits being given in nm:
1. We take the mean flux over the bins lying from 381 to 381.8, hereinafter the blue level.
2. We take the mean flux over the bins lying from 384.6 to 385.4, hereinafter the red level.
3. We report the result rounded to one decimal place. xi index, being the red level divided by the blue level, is 1.0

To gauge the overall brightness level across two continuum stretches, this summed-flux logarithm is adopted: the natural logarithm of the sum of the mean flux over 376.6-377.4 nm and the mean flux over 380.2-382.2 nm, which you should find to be 3.16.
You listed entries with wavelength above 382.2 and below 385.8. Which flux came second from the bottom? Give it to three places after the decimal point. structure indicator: 6.763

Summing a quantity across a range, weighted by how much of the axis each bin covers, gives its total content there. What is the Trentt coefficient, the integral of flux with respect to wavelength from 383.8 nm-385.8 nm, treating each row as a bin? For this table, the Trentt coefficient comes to 21.6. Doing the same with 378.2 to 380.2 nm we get 25.2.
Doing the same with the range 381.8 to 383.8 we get 17.1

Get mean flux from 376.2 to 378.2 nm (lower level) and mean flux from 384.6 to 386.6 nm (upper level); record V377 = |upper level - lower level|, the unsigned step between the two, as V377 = 1.37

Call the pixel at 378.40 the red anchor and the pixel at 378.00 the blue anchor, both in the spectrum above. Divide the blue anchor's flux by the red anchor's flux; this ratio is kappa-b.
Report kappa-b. 1.0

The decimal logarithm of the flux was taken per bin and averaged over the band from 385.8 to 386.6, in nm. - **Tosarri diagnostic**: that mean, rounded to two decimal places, 1.03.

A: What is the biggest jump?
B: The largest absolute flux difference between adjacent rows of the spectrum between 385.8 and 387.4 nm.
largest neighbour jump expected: 4.2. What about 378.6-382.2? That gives 4.4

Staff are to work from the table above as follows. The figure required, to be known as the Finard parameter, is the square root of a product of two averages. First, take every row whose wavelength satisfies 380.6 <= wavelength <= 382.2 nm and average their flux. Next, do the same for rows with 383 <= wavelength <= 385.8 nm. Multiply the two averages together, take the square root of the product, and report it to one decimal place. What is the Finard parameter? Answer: 11.2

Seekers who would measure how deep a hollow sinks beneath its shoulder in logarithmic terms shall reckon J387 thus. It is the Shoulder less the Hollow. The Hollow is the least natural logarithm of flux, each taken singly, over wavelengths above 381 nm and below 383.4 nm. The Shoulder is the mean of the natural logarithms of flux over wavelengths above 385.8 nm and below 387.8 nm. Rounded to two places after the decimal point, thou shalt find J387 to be 0.56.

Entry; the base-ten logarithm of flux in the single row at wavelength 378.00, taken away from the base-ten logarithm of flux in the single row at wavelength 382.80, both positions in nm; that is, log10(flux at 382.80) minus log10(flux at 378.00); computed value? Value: -0.38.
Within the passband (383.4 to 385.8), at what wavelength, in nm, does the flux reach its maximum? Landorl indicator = 384.80 nm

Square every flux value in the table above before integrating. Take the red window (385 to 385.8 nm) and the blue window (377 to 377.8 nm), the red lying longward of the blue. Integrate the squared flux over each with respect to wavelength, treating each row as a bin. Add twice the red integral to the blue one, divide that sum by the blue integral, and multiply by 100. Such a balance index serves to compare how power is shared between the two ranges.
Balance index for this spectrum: 267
